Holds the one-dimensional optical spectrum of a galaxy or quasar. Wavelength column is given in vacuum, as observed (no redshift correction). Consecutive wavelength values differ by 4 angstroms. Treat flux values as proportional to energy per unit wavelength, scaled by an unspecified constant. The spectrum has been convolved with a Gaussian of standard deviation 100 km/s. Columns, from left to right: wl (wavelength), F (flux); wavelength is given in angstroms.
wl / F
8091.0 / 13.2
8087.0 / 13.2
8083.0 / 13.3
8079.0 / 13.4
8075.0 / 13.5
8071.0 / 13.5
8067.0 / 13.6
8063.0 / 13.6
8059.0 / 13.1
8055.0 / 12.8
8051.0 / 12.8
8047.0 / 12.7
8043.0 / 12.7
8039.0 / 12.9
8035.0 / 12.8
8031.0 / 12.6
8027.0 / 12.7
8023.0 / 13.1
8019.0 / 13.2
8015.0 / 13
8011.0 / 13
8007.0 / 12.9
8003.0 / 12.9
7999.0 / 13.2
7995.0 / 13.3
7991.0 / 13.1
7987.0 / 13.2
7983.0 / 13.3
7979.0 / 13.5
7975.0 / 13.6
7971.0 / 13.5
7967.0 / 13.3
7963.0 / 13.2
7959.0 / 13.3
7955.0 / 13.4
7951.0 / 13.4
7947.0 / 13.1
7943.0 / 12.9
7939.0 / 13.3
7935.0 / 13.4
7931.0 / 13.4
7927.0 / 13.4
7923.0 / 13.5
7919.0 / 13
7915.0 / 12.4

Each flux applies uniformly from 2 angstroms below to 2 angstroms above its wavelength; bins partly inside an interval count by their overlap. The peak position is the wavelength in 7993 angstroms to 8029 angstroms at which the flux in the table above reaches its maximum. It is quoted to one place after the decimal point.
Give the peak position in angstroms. 7995.0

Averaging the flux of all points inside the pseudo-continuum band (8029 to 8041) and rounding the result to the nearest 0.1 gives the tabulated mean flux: 12.8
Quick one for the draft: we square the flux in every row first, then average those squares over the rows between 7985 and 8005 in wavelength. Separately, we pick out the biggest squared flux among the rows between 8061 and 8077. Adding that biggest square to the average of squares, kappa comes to 358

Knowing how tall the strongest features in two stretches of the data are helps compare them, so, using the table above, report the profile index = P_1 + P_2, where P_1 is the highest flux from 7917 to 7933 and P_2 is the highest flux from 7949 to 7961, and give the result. 26.9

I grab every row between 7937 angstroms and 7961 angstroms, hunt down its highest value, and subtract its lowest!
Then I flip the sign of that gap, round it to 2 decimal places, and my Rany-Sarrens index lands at -0.50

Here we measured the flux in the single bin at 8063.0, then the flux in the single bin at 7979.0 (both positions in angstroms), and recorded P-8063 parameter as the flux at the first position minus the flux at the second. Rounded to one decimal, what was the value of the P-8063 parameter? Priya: 0.1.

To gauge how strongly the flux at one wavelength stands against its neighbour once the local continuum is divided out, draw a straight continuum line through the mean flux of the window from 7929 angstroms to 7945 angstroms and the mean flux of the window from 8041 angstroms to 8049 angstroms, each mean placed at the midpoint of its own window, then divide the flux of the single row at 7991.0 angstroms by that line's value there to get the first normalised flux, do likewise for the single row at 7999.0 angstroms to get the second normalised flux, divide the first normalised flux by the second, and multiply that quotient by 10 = 9.9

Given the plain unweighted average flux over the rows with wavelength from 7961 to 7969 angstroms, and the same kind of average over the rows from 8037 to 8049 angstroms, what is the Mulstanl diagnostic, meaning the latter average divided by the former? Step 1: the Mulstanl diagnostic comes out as 0.96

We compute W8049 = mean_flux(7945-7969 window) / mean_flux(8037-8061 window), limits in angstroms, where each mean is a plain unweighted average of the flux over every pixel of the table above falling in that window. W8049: 1.04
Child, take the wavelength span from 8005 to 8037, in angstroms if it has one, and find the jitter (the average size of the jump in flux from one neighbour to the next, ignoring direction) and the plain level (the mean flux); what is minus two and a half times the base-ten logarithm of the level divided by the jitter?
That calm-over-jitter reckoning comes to -4.79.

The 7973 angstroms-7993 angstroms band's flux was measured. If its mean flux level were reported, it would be 13.3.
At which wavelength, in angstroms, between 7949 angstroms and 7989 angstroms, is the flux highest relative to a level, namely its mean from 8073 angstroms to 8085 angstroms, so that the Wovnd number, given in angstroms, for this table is 7975.0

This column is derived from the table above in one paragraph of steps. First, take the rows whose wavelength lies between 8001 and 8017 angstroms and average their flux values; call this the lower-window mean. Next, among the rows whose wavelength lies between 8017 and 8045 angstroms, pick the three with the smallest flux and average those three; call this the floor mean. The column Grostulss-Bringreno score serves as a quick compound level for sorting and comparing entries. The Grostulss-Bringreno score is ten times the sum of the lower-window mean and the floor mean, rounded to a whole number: 256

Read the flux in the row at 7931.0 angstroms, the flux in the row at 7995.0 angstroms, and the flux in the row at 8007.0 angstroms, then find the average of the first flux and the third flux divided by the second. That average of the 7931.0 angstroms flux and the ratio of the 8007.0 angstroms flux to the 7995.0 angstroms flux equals 7.18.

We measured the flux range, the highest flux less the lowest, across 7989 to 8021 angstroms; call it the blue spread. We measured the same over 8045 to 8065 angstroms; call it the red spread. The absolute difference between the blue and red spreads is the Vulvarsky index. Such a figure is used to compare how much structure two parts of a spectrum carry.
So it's 0.500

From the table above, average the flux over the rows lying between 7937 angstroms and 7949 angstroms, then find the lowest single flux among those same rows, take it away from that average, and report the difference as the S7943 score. 0.20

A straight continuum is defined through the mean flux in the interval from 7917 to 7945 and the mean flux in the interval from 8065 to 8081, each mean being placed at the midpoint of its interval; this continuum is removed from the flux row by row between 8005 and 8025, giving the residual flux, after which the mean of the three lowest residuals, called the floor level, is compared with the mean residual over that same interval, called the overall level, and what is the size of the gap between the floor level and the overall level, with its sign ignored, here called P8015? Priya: 0.067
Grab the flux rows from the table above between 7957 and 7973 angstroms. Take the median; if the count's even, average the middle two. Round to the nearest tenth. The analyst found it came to 13.3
